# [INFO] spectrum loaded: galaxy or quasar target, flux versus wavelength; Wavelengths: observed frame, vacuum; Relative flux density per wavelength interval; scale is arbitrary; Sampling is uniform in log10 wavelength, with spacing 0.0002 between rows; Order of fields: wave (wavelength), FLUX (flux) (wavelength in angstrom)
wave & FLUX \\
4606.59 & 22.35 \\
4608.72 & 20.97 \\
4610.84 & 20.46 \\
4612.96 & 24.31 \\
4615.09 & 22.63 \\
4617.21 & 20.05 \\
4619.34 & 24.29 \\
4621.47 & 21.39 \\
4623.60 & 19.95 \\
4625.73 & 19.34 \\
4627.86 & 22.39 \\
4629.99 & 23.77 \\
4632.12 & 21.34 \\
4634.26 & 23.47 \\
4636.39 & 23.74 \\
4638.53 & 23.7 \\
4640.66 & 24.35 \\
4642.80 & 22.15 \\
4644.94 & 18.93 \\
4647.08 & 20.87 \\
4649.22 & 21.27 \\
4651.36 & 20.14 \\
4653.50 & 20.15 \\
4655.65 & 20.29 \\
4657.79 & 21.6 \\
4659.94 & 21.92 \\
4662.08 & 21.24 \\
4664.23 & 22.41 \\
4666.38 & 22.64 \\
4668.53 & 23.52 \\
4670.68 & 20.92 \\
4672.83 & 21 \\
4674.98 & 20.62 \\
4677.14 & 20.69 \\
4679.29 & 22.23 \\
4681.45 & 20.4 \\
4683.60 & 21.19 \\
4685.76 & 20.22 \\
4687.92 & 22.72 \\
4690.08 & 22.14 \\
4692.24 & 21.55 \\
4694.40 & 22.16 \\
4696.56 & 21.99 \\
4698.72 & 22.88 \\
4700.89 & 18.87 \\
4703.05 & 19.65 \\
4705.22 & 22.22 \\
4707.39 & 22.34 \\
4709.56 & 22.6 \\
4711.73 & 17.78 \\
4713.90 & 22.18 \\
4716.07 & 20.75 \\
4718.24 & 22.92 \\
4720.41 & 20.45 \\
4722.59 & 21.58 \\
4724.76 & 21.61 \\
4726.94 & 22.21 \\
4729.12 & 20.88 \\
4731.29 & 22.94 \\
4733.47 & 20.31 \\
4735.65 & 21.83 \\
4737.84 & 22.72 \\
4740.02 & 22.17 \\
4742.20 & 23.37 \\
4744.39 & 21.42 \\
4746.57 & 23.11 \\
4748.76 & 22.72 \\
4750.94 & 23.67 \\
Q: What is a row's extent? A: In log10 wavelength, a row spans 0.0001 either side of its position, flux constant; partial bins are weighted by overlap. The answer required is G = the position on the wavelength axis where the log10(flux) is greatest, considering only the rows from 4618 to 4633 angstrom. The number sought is 4619.34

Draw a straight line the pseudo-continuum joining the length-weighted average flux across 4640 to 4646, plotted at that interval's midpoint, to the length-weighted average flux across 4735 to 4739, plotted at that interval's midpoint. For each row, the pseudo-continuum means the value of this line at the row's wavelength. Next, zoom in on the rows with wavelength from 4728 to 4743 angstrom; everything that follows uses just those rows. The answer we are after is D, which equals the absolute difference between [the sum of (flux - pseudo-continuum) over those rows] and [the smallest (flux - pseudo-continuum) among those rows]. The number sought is 0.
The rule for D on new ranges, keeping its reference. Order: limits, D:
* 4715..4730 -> 3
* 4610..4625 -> 4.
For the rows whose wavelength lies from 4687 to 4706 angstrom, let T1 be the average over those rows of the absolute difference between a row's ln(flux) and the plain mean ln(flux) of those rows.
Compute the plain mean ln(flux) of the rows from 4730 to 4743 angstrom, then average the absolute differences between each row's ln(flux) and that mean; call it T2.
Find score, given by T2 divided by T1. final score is 0.7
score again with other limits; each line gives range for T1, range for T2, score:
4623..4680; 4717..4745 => 0.6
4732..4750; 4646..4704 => 1.2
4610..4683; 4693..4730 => 0.9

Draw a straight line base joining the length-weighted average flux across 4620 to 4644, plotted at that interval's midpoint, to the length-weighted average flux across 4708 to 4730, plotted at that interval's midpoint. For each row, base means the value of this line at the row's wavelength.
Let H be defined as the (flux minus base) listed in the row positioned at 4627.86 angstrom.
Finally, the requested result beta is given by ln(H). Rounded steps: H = 0.0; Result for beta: -7.3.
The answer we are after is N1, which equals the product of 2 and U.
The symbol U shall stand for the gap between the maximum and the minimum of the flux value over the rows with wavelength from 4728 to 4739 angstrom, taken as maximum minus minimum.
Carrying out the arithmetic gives 5.3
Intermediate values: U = 2.6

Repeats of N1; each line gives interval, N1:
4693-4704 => 8.0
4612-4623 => 8.5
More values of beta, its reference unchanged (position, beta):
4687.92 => 0.0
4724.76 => -1.0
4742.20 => 0.8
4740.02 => 0.1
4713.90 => -0.2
